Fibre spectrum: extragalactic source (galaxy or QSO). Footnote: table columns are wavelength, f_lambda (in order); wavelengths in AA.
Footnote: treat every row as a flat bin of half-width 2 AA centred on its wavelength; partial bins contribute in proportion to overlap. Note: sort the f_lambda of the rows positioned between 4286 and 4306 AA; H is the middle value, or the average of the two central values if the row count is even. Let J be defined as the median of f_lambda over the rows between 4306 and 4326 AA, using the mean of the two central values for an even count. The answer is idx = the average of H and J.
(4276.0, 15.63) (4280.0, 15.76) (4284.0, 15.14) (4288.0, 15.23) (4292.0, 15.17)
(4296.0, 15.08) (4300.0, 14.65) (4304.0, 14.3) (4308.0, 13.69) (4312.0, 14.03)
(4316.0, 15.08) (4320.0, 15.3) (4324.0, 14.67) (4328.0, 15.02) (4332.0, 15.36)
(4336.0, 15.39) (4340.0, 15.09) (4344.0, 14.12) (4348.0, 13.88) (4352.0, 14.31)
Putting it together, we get 14.9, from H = 15.1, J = 14.7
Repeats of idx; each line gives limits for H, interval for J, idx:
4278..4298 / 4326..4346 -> 15.1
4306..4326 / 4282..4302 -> 14.9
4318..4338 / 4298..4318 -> 14.8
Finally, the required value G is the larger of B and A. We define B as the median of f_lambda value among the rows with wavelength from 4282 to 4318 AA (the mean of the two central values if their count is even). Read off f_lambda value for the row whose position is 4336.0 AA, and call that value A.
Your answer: 15.39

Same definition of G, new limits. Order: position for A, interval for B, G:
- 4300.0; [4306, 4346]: 15.05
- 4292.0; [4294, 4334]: 15.17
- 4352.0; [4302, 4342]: 15.05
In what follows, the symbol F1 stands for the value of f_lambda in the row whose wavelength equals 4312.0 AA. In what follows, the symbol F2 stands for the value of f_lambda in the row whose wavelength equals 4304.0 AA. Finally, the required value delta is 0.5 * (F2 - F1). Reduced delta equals 0.1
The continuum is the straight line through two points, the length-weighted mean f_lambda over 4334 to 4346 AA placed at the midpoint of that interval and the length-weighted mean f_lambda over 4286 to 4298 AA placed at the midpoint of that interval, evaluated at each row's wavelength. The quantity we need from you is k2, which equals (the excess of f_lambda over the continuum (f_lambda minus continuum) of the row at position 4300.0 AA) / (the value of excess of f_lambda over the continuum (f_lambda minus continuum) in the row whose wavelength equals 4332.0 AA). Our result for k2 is -1.0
